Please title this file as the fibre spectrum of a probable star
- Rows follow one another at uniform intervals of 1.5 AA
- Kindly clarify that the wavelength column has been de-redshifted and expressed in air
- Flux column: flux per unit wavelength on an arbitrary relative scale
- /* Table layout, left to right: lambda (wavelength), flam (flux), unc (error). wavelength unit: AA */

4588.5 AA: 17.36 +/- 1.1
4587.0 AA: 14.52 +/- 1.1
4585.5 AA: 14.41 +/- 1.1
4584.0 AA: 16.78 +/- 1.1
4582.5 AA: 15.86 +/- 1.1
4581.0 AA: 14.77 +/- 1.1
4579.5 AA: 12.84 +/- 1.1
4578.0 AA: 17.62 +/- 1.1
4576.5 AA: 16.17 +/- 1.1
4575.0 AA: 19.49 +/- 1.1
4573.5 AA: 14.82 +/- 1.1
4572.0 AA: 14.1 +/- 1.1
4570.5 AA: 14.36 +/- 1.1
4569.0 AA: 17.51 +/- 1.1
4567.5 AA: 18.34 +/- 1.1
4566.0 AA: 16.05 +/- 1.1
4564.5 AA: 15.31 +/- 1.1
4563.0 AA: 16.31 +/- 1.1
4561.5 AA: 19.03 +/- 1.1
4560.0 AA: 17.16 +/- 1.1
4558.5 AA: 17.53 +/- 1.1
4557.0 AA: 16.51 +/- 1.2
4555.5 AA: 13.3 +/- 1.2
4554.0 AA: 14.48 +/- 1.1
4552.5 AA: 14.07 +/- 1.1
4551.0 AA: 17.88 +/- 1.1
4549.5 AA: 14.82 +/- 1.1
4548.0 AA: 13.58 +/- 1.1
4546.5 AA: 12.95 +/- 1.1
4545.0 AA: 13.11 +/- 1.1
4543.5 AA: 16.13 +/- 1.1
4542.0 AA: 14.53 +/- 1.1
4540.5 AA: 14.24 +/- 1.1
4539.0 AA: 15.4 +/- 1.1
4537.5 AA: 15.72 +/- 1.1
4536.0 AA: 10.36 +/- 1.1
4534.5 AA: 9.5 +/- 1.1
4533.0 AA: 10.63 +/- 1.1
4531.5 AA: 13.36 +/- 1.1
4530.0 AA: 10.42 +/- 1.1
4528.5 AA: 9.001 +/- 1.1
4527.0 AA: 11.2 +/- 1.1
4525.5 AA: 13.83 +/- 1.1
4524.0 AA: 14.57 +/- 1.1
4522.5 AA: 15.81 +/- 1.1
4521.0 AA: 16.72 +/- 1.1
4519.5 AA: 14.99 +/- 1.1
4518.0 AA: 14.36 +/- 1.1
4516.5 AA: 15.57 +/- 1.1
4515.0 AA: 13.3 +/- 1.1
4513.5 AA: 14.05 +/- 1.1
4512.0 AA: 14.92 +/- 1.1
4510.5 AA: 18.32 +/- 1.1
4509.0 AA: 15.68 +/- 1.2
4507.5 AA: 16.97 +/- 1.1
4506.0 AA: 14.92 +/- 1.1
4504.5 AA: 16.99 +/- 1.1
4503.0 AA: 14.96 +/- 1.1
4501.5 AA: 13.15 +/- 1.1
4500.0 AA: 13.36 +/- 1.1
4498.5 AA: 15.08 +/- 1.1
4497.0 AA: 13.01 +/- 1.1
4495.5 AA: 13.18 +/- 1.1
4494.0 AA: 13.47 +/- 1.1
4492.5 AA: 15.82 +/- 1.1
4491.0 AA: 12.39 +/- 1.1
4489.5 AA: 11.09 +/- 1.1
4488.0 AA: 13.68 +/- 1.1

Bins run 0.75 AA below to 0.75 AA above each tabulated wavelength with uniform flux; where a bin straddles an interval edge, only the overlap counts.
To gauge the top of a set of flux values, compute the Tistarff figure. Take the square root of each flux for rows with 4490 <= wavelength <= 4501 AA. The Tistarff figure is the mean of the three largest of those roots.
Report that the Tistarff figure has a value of 3.84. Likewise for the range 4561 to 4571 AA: 4.28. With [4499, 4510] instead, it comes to 4.07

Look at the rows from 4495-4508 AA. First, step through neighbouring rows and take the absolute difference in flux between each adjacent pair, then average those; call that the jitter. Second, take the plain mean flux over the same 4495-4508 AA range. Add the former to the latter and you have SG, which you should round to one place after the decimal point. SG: 16.1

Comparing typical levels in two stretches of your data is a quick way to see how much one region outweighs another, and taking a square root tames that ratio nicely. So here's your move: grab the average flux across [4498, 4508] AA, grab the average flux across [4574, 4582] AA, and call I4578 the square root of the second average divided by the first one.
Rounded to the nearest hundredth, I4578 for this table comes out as 1.04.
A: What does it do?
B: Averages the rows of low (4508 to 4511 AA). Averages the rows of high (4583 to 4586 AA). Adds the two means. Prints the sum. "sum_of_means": 32.6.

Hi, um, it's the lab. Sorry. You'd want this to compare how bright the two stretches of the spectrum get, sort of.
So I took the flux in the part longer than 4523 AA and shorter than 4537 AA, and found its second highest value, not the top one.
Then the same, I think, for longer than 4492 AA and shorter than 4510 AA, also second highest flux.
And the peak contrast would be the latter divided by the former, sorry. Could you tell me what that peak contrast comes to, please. 1.23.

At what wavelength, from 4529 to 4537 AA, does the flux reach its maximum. 4531.5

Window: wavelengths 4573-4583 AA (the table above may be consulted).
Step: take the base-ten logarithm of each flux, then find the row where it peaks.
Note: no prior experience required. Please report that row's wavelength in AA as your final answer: 4575.0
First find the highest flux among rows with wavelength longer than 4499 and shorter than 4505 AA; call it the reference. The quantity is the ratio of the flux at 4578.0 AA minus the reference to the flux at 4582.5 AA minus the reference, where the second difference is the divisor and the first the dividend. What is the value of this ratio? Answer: -0.56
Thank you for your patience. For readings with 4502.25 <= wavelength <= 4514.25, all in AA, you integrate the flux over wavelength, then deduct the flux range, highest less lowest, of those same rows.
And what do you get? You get 186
